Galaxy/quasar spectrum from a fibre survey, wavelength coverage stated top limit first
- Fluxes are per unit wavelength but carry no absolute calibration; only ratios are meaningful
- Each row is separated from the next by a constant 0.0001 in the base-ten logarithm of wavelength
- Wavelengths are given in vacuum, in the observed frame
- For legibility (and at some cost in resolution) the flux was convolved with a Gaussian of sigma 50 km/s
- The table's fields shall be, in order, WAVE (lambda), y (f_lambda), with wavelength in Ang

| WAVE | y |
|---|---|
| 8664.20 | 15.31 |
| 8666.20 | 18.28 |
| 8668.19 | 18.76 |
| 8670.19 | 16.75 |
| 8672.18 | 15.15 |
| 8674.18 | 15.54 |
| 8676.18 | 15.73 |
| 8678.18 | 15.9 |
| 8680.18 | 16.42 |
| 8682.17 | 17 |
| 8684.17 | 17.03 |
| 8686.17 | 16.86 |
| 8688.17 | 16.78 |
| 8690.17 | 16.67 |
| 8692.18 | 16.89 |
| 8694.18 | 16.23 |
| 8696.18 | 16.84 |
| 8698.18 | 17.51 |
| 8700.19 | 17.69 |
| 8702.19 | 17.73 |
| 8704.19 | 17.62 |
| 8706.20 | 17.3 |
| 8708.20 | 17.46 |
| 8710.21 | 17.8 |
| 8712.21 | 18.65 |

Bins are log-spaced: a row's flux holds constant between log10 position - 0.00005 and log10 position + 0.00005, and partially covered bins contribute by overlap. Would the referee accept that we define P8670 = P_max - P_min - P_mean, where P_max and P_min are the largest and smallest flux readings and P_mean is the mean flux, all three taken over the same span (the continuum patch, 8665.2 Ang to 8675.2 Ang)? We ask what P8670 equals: -13.3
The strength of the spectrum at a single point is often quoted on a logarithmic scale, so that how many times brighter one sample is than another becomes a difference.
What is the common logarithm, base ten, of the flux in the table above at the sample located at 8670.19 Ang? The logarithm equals 1.224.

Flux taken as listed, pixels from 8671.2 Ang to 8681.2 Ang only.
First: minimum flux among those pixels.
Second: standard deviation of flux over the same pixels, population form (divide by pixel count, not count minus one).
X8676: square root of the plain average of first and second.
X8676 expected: 2.79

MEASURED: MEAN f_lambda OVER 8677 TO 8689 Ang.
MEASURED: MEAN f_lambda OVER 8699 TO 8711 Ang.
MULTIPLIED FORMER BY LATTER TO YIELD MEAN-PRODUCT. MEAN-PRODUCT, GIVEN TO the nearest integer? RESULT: 293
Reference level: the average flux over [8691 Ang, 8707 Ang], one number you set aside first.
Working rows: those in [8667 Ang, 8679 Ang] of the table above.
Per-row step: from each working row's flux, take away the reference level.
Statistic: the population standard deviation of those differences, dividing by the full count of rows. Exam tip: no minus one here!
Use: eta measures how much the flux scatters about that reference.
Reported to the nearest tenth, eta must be 1.2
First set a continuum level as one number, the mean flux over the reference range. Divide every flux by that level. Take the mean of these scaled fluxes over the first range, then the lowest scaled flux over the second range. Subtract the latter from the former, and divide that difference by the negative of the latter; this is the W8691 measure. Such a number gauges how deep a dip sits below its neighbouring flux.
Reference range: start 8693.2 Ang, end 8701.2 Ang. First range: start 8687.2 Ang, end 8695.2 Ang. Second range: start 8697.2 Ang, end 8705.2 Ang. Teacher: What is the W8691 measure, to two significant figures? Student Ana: 0.050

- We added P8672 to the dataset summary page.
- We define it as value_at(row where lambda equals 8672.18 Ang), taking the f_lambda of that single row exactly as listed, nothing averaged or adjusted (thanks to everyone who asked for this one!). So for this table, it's 15.15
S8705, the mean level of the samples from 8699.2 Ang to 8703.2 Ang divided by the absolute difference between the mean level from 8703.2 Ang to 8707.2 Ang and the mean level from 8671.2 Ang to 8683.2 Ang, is 12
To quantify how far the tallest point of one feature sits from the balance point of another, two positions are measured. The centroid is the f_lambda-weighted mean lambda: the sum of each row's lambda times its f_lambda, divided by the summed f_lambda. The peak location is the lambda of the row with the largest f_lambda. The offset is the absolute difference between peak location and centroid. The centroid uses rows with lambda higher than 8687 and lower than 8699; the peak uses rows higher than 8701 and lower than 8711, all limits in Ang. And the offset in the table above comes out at 17.0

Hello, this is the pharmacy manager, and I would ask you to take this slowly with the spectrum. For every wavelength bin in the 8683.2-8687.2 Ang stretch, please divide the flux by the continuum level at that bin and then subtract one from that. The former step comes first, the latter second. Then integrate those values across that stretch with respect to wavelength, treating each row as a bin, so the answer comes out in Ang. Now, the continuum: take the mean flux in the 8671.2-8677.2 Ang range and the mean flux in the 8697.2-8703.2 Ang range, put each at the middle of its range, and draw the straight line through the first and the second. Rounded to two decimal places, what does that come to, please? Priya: 0.14 Ang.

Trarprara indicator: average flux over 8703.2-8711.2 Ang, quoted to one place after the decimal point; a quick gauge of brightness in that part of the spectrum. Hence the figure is 17.5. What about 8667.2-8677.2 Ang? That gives 16.4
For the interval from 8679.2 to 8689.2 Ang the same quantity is 16.8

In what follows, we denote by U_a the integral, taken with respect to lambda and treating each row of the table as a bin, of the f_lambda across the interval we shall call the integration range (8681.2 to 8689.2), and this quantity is 135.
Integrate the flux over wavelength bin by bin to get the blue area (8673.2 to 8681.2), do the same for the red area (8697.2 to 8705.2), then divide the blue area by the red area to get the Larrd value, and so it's 0.90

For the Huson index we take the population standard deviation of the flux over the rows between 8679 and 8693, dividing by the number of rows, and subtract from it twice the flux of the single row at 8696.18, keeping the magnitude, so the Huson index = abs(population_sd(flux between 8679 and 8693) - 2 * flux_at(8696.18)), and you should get 33.5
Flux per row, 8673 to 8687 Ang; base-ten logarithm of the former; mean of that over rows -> 1.21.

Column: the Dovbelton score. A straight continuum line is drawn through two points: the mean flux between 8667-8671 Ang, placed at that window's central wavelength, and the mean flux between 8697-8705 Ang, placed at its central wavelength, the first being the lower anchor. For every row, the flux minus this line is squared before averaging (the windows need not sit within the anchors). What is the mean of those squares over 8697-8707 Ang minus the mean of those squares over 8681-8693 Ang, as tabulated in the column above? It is -0.7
